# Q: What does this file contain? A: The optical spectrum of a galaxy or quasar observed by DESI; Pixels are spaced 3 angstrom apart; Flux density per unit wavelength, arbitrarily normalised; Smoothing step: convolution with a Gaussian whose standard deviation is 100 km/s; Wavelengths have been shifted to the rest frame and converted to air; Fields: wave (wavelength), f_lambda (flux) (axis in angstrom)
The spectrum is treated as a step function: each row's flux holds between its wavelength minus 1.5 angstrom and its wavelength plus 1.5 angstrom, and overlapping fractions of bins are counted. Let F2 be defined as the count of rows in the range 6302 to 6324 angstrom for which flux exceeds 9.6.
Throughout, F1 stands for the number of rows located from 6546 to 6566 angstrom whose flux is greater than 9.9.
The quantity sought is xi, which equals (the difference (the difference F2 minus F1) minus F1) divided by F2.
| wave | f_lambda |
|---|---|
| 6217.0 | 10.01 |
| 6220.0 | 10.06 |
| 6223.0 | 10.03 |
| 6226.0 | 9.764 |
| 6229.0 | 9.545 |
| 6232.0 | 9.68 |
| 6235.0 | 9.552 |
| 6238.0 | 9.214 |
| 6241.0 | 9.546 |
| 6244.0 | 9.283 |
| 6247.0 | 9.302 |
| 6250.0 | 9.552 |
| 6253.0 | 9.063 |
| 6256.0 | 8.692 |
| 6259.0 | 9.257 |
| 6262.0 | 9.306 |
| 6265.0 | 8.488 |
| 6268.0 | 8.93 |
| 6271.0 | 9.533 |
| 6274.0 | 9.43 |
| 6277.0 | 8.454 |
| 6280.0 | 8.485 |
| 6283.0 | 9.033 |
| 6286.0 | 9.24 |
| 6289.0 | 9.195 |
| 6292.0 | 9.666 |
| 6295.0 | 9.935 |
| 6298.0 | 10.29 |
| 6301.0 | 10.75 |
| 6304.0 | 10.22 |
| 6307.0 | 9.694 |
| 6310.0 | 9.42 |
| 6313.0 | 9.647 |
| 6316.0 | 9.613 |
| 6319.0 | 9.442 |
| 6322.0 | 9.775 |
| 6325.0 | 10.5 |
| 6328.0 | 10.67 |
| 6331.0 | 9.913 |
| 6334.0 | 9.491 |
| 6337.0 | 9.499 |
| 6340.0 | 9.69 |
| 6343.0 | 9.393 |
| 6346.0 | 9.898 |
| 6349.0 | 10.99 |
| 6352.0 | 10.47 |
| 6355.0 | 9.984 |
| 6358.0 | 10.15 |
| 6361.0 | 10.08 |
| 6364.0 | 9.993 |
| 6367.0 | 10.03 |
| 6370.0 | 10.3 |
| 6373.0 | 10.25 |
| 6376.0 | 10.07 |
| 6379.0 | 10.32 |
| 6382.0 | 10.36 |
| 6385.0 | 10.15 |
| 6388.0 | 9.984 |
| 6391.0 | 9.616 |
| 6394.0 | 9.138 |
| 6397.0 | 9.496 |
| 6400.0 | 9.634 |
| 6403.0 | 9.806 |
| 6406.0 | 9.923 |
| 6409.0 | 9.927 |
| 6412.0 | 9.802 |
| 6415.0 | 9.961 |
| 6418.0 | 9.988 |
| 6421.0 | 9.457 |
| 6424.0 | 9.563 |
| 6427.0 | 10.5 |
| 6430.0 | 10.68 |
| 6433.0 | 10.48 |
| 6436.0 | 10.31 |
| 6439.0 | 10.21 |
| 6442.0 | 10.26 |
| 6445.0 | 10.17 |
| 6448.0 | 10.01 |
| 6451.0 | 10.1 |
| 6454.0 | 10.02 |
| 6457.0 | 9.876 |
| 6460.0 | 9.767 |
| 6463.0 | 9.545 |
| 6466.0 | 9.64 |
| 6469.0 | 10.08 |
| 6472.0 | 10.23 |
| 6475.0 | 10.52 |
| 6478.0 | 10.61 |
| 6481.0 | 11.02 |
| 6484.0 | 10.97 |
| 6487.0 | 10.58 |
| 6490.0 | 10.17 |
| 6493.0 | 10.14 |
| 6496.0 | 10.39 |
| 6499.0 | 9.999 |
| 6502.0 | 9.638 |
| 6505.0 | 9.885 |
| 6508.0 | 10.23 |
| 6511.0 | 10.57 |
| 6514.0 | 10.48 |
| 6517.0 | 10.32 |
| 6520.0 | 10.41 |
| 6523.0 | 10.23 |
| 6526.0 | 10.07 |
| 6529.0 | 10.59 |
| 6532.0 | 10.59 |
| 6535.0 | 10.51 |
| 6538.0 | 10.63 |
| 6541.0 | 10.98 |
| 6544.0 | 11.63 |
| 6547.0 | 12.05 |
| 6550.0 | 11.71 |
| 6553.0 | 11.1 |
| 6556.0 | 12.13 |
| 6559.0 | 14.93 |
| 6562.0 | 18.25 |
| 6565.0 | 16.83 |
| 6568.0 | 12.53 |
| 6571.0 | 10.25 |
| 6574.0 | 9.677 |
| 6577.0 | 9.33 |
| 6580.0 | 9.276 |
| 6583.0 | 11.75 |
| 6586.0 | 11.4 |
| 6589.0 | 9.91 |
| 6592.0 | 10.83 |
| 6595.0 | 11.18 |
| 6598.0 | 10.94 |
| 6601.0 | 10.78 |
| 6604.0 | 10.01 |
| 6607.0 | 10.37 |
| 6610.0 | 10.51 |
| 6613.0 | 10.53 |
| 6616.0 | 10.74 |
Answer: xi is -1.8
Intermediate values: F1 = 7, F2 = 5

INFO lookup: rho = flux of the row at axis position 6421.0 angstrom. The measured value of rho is 9.457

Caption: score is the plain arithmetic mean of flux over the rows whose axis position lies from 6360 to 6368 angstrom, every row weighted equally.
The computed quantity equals 10.0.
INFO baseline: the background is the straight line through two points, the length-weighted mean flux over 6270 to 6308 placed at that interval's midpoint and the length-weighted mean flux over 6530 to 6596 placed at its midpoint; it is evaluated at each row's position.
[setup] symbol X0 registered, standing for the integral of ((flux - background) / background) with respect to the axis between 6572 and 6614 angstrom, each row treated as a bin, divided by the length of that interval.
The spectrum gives -0.12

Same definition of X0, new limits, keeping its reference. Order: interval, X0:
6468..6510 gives -0.07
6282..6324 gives 0.01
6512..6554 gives -0.06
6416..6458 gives -0.05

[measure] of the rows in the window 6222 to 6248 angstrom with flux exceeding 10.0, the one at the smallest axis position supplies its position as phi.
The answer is 6223.0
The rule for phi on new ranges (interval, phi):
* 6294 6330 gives 6298.0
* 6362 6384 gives 6367.0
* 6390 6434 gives 6427.0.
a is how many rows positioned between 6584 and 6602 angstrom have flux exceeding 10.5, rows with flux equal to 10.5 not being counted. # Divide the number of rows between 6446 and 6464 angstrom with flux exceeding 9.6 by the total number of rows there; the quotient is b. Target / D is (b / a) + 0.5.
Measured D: 0.67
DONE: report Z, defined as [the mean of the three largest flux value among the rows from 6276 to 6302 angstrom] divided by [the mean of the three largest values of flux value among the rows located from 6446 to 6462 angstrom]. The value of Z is 1.03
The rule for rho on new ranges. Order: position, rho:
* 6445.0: 10.17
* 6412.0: 9.802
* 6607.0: 10.37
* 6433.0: 10.48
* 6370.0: 10.3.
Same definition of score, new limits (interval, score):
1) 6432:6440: 10.3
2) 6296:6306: 10.4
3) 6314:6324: 9.6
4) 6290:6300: 10.0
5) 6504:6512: 10.2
